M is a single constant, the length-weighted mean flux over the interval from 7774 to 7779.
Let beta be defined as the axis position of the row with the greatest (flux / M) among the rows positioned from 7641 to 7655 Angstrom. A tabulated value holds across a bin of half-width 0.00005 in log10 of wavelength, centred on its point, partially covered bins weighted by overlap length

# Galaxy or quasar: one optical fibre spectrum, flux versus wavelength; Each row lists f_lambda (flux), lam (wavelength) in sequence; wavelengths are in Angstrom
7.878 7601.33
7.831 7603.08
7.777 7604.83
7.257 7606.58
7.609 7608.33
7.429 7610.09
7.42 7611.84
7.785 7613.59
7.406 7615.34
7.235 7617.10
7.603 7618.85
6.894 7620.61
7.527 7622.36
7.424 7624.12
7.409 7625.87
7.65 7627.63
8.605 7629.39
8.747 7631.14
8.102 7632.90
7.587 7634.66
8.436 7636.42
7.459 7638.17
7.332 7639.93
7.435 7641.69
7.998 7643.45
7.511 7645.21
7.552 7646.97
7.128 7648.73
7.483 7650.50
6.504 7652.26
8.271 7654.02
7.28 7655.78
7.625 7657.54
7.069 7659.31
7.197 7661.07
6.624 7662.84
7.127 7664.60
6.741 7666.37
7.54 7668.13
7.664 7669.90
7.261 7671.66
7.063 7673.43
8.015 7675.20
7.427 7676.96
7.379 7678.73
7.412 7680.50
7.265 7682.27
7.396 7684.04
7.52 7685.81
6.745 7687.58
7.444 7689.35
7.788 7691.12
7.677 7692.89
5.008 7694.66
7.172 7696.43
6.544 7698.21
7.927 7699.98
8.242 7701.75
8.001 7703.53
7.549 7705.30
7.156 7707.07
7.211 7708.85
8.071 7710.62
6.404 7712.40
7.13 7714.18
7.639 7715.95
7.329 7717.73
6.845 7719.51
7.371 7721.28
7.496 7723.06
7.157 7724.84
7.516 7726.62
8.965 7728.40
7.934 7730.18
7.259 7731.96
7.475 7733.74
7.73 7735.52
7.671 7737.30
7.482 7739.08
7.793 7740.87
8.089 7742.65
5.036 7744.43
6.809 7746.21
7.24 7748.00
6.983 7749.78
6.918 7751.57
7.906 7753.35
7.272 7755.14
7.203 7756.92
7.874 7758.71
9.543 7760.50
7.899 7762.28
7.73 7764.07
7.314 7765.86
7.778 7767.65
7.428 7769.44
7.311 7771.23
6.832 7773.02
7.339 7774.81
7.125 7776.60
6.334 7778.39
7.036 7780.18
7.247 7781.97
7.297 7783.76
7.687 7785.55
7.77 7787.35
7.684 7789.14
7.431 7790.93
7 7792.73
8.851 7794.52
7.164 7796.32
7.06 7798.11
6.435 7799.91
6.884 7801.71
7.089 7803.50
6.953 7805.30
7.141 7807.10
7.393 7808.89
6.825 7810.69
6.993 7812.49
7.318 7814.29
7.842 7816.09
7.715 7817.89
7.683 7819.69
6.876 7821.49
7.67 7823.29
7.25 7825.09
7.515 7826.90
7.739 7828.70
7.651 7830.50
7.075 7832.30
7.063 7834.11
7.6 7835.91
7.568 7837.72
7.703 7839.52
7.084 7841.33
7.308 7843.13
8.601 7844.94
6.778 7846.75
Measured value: 7654.02 Angstrom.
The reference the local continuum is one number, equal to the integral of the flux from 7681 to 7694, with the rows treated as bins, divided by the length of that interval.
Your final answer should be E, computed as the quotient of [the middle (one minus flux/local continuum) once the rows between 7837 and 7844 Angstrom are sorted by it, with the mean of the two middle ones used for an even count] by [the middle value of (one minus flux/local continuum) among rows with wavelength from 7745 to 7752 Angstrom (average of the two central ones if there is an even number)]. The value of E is -0.2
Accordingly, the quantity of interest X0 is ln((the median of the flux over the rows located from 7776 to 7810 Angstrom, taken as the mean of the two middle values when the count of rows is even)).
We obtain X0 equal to 1.97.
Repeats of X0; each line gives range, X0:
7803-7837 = 1.99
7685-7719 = 2.01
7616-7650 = 2.02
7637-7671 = 2.01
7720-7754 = 2.01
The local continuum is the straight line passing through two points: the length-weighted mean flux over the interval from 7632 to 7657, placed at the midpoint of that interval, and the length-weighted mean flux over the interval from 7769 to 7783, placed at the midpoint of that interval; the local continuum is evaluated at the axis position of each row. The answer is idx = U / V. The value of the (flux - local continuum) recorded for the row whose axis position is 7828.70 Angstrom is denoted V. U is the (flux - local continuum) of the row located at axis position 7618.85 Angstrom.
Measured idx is 0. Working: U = -0.1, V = 0.87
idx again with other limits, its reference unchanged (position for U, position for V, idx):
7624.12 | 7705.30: -1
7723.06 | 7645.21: -3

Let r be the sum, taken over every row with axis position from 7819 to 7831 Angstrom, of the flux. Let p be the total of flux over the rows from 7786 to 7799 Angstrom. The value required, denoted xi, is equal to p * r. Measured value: 2774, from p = 53.0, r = 52.4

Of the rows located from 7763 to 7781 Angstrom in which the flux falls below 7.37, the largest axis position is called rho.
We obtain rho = 7780.18 Angstrom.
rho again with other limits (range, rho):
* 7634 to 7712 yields 7708.85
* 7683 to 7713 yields 7712.40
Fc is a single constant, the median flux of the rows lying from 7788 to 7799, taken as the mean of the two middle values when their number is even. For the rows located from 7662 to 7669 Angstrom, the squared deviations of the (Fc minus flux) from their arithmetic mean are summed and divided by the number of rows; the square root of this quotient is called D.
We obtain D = 0.36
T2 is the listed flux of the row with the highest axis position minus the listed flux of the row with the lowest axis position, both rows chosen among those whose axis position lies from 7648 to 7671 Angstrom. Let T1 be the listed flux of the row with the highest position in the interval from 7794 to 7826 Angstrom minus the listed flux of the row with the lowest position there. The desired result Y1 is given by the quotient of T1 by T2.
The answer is -3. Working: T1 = -1.6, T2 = 0.54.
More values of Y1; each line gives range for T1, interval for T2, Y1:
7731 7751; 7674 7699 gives 0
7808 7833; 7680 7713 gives 0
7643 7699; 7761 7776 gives 3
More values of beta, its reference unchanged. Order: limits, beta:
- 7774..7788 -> 7787.35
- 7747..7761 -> 7760.50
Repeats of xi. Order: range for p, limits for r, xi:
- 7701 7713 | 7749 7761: 2826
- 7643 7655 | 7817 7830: 2751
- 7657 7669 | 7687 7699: 2415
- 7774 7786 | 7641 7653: 2584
